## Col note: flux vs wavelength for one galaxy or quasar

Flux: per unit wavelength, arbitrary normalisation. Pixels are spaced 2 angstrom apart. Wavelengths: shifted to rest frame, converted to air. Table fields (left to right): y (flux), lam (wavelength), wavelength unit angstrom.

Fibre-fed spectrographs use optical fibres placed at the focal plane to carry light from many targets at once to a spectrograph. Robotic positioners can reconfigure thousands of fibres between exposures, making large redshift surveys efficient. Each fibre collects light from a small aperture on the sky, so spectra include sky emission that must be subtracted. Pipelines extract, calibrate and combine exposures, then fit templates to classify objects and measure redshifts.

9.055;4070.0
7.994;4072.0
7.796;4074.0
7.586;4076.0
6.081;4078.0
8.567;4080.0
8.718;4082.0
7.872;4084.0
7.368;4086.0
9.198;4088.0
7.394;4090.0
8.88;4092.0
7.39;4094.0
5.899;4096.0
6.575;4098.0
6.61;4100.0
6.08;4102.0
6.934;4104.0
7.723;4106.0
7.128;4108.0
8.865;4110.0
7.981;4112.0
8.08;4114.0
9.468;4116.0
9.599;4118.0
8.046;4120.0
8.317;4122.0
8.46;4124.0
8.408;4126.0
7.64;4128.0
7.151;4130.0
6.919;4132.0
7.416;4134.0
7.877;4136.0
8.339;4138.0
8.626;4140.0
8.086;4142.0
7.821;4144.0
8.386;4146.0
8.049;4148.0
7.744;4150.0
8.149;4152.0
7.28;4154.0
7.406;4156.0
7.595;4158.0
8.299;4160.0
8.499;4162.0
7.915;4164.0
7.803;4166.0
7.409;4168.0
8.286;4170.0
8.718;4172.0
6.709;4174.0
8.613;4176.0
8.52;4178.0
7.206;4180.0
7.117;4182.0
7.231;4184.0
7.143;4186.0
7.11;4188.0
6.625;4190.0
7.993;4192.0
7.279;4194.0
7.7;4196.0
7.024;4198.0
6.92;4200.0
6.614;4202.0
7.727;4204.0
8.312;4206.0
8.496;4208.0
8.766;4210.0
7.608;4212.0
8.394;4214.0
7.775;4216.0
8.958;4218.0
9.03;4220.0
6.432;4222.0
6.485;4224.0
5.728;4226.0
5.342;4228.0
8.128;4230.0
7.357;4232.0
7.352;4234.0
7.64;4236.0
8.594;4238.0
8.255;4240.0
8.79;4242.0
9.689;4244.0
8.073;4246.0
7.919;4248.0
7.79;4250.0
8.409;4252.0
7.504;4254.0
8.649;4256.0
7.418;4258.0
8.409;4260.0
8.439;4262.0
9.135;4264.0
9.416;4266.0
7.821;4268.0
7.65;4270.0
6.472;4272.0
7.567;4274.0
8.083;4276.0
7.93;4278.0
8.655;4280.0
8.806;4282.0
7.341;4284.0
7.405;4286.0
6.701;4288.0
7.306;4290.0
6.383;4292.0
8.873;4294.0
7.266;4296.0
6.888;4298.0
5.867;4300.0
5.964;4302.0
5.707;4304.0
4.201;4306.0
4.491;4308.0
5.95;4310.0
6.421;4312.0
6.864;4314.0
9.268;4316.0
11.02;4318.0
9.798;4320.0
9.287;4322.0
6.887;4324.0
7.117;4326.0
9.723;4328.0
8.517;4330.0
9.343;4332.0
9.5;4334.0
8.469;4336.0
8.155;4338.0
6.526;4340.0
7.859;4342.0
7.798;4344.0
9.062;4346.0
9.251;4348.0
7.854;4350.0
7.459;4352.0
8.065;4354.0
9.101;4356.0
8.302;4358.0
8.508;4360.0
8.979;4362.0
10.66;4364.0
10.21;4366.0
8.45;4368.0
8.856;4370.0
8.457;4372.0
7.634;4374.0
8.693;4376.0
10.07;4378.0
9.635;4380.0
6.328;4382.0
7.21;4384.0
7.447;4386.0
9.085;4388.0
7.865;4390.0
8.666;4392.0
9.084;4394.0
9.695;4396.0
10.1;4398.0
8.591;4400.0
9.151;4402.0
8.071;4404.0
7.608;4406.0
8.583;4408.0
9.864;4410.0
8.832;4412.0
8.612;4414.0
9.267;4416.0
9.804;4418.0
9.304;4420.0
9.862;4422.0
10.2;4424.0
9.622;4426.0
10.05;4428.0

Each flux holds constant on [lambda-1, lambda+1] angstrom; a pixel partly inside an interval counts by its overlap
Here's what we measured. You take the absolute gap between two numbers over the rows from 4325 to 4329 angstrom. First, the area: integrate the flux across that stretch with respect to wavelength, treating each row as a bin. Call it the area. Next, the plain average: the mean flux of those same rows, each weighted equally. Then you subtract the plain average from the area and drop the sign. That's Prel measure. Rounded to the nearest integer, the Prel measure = 25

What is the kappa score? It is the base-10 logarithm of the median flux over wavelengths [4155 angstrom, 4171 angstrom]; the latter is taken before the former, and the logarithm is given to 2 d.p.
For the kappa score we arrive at 0.90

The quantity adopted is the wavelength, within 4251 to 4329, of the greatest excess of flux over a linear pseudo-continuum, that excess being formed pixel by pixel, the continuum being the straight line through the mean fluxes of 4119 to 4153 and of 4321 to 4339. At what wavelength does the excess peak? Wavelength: 4318.0 angstrom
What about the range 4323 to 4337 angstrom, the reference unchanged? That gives 4328.0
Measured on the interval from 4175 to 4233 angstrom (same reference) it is 4220.0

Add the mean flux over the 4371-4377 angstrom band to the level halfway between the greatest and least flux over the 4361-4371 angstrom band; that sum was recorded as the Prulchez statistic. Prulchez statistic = 17.8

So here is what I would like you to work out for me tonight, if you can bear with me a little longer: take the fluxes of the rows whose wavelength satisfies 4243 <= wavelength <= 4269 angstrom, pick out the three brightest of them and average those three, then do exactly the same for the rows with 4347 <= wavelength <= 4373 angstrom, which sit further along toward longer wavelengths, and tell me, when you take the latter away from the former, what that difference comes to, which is -0.6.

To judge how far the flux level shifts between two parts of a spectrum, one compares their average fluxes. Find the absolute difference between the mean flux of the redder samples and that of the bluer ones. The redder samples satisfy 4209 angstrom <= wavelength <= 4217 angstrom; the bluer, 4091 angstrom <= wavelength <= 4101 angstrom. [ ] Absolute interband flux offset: 1.1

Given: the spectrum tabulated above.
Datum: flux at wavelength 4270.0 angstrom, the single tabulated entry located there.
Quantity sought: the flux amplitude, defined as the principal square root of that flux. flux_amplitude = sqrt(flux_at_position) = 2.77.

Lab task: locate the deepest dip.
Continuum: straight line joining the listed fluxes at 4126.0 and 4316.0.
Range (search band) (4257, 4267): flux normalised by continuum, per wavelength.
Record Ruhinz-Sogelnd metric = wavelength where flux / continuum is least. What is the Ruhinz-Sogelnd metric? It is 4258.0 angstrom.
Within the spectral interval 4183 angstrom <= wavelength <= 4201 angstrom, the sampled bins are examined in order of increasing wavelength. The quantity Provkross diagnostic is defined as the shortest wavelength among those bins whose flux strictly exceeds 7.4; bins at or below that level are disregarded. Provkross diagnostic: 4192.0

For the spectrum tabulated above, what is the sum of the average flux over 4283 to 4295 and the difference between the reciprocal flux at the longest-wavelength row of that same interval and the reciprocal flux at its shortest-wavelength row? 7.3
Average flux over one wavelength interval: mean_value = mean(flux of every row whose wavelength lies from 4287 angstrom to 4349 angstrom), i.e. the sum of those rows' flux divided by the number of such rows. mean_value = 7.6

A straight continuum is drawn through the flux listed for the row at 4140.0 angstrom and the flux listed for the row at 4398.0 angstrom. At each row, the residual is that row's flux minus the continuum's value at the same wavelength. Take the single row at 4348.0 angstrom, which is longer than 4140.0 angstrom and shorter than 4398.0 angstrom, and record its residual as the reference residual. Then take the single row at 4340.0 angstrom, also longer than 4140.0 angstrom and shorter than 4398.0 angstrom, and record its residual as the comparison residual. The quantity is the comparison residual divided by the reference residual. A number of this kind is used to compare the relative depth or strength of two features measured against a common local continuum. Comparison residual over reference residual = 5.76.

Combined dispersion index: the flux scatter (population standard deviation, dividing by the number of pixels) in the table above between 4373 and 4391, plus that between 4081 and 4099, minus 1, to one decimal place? 1.2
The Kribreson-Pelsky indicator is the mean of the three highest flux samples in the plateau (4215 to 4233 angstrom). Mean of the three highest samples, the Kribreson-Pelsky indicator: 8.7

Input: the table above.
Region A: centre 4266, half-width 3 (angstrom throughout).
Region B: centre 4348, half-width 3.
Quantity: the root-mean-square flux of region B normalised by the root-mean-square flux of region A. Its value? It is 0.99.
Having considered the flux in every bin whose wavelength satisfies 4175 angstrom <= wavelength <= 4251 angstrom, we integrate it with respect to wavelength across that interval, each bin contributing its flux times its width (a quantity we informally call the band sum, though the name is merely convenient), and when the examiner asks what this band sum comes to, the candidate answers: 583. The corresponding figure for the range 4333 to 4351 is 149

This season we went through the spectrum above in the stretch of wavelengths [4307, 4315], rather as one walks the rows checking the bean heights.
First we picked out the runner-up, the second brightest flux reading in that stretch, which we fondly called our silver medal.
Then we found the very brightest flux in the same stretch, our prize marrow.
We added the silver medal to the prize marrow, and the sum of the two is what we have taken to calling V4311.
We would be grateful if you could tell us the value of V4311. 13.3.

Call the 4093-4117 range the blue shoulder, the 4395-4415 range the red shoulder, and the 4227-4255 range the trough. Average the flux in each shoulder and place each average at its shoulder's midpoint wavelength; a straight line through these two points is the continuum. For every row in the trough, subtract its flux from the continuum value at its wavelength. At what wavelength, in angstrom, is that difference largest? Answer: 4228.0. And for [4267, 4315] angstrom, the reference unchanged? 4306.0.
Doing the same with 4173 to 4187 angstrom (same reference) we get 4174.0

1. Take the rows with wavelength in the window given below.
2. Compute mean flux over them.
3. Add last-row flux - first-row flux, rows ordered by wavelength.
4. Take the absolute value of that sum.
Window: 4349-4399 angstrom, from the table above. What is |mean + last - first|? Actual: 10.9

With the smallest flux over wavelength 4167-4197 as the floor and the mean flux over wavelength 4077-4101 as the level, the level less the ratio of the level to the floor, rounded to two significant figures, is 6.4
